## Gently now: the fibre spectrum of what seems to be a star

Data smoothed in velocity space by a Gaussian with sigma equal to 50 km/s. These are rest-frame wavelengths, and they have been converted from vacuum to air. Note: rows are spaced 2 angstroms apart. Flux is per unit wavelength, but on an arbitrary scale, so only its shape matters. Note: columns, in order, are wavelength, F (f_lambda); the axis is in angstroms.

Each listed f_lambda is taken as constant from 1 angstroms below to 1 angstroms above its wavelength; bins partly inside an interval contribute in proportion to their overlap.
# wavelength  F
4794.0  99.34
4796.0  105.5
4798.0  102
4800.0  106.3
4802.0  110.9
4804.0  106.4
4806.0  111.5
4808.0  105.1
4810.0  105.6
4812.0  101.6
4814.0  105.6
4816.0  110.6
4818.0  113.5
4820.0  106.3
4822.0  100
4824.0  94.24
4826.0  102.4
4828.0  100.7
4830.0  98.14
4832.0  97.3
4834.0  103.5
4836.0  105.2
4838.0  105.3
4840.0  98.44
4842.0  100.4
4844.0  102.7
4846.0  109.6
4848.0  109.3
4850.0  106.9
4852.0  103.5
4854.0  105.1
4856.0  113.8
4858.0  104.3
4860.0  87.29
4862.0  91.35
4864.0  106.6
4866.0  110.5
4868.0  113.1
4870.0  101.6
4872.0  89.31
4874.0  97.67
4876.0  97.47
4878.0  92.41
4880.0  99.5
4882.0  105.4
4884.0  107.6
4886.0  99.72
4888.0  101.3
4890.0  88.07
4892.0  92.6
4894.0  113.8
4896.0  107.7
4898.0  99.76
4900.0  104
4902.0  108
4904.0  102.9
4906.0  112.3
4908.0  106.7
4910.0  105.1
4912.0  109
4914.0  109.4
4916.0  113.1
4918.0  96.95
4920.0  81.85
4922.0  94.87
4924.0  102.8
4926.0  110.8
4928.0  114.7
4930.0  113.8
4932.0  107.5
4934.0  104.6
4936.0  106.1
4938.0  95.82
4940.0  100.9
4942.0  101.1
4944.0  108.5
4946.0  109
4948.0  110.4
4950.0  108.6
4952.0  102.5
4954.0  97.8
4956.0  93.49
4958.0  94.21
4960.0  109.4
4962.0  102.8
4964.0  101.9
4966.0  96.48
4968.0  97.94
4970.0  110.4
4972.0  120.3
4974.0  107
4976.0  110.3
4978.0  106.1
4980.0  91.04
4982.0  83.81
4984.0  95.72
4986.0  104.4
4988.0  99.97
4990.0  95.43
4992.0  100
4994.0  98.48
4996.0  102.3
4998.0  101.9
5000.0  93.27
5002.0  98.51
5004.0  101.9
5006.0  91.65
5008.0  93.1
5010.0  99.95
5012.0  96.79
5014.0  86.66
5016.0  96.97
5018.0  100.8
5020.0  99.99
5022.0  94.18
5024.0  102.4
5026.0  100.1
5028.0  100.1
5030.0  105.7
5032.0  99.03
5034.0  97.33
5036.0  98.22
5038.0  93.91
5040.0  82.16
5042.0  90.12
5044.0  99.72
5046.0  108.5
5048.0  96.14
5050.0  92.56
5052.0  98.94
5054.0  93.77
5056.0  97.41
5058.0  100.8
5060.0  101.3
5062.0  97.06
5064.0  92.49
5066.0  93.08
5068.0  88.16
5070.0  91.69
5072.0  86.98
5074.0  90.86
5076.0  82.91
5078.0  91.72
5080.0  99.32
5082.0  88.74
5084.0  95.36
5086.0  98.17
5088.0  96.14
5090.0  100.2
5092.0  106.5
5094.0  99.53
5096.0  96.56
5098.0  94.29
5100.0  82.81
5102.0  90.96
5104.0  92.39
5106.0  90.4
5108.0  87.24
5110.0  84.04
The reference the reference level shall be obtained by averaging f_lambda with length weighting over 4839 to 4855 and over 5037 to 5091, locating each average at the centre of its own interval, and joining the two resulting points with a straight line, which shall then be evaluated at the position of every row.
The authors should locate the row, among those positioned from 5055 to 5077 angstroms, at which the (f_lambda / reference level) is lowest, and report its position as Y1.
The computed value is 5076.0 angstroms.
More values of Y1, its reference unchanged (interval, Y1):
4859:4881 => 4860.0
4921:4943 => 4922.0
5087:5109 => 5100.0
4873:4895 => 4890.0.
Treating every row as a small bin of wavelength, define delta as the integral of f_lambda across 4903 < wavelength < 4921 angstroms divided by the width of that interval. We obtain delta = 104.1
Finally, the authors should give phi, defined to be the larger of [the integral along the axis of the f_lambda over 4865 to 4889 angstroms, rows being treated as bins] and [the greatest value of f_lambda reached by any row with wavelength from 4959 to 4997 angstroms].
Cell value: 2431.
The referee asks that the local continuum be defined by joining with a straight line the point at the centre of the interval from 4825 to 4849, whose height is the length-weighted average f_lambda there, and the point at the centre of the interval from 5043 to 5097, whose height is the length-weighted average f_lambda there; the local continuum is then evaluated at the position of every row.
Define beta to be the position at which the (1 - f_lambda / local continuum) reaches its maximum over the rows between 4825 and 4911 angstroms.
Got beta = 4860.0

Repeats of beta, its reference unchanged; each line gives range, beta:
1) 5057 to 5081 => 5076.0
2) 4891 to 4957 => 4920.0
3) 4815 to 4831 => 4824.0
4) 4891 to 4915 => 4892.0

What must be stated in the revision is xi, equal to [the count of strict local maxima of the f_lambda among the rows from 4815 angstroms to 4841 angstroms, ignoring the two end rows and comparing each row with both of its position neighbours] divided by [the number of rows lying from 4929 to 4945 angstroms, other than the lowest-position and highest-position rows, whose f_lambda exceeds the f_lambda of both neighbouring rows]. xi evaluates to 3.00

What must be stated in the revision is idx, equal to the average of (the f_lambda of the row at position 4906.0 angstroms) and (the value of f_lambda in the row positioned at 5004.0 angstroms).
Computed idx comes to 107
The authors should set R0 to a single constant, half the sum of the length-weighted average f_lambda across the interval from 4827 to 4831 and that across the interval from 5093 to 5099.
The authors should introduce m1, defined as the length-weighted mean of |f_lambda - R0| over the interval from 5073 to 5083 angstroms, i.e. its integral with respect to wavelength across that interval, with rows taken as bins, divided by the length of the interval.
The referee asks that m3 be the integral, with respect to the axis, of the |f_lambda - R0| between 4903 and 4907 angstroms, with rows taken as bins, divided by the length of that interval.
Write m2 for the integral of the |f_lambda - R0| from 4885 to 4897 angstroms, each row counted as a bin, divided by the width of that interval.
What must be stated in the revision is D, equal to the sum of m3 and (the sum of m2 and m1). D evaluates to 25.0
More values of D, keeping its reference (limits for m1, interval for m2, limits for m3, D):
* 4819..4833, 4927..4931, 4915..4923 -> 28.2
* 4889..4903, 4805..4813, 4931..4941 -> 22.0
